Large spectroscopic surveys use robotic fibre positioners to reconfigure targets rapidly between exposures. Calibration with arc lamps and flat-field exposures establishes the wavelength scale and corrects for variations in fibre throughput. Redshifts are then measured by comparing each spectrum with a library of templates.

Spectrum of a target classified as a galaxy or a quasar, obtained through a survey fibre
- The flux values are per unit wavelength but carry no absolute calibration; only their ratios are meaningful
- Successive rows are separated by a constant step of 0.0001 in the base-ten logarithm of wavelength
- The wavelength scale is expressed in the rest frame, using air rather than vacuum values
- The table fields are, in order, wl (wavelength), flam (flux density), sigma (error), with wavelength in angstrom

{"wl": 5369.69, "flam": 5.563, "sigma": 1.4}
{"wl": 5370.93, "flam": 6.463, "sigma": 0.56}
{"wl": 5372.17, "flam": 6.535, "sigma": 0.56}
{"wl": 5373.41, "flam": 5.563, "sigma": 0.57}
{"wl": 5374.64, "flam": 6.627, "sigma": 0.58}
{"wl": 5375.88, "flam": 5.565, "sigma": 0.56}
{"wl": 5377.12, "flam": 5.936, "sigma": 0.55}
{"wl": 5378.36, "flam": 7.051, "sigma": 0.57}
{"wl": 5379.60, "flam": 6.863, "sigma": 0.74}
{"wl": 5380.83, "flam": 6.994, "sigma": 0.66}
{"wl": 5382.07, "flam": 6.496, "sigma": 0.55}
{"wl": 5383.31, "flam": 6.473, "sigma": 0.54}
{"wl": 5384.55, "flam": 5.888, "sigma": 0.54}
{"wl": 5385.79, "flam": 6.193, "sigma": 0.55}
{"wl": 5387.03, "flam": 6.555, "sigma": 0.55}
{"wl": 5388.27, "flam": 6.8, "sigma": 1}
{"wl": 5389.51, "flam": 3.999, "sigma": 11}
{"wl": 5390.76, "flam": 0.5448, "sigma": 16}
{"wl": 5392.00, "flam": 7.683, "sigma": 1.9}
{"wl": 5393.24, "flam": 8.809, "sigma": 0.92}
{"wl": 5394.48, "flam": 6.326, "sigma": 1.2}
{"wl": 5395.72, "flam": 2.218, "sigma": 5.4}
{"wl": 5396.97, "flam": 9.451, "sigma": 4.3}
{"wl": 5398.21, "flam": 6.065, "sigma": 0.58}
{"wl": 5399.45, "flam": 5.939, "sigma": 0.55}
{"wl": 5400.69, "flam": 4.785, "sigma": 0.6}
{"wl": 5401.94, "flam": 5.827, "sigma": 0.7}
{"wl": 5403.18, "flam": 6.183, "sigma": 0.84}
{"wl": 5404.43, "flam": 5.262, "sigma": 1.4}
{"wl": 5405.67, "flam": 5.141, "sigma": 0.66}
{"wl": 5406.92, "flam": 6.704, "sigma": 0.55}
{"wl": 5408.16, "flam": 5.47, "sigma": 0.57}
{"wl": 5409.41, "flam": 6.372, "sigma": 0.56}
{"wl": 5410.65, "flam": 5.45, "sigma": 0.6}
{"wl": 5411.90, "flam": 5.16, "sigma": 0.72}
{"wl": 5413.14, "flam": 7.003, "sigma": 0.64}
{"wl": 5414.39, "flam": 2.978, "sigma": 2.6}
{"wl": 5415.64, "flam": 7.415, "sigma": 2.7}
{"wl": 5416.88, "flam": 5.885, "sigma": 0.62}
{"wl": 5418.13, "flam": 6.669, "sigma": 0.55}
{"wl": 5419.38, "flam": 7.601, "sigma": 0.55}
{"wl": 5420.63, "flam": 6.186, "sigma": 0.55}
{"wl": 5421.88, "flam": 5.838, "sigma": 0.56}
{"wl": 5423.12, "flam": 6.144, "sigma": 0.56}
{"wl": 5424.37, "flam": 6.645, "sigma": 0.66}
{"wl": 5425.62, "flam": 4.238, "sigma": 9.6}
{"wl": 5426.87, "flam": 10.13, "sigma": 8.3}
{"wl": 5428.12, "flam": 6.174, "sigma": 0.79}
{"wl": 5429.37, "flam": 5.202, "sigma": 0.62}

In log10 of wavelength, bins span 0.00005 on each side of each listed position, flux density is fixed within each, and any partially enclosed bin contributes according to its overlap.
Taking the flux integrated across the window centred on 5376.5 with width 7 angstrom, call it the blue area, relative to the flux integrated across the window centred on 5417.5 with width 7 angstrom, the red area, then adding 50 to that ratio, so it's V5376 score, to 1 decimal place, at 51.0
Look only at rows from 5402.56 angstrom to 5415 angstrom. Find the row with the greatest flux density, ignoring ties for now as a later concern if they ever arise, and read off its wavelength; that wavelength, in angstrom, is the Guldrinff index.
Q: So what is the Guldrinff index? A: 5413.14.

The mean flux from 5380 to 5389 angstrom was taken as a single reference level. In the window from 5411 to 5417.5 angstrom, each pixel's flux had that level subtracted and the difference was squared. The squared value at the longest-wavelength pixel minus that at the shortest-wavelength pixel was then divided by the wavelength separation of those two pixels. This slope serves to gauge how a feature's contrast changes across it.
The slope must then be -0.28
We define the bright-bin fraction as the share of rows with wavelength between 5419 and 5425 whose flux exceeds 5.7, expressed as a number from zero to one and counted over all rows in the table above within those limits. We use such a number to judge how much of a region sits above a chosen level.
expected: 1.00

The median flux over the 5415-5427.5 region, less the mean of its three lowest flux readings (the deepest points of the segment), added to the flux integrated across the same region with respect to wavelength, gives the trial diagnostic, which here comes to 84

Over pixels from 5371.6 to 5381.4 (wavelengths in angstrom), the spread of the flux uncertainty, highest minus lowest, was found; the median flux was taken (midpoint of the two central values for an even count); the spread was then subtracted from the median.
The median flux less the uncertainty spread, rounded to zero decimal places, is 6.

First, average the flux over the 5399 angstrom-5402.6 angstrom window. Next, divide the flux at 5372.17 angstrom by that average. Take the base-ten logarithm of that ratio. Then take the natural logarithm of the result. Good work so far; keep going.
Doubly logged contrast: -2.6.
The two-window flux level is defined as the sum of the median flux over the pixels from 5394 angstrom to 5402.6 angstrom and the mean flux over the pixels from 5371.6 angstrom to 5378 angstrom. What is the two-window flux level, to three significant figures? 12.0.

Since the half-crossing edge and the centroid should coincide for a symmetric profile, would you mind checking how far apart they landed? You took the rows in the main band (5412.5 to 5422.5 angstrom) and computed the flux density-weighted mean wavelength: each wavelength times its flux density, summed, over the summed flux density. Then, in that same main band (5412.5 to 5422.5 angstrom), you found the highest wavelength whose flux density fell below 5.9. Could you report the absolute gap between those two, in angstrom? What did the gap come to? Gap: 4.3 angstrom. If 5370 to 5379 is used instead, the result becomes 1.2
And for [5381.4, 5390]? 3.9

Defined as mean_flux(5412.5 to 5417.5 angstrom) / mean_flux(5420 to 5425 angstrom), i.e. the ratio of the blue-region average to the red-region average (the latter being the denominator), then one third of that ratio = 0.313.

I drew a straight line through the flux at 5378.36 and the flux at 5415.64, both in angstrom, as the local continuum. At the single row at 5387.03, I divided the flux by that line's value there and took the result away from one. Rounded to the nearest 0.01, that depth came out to 0.08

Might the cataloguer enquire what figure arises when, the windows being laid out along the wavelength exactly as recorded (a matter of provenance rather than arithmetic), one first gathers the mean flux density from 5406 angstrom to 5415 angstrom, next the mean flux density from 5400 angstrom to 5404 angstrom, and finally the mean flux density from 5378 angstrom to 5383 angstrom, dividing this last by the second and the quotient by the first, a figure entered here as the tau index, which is 0.219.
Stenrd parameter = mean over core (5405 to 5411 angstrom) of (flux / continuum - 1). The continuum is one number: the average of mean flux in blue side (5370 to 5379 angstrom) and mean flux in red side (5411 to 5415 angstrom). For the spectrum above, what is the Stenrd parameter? 0.03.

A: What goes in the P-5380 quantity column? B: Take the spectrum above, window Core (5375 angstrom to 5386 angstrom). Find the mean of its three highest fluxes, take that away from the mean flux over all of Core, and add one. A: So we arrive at 0.4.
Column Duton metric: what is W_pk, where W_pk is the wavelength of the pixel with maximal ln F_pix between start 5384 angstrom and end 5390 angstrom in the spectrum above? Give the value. 5388.27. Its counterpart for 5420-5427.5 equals 5426.87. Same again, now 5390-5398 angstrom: 5396.97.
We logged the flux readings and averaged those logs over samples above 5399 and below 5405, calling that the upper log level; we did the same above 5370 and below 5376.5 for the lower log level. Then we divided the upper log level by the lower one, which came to 0.95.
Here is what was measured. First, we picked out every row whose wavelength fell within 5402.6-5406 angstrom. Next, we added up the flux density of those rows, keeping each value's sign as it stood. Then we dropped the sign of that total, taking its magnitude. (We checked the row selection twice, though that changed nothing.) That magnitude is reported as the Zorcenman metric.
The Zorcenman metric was 16.6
